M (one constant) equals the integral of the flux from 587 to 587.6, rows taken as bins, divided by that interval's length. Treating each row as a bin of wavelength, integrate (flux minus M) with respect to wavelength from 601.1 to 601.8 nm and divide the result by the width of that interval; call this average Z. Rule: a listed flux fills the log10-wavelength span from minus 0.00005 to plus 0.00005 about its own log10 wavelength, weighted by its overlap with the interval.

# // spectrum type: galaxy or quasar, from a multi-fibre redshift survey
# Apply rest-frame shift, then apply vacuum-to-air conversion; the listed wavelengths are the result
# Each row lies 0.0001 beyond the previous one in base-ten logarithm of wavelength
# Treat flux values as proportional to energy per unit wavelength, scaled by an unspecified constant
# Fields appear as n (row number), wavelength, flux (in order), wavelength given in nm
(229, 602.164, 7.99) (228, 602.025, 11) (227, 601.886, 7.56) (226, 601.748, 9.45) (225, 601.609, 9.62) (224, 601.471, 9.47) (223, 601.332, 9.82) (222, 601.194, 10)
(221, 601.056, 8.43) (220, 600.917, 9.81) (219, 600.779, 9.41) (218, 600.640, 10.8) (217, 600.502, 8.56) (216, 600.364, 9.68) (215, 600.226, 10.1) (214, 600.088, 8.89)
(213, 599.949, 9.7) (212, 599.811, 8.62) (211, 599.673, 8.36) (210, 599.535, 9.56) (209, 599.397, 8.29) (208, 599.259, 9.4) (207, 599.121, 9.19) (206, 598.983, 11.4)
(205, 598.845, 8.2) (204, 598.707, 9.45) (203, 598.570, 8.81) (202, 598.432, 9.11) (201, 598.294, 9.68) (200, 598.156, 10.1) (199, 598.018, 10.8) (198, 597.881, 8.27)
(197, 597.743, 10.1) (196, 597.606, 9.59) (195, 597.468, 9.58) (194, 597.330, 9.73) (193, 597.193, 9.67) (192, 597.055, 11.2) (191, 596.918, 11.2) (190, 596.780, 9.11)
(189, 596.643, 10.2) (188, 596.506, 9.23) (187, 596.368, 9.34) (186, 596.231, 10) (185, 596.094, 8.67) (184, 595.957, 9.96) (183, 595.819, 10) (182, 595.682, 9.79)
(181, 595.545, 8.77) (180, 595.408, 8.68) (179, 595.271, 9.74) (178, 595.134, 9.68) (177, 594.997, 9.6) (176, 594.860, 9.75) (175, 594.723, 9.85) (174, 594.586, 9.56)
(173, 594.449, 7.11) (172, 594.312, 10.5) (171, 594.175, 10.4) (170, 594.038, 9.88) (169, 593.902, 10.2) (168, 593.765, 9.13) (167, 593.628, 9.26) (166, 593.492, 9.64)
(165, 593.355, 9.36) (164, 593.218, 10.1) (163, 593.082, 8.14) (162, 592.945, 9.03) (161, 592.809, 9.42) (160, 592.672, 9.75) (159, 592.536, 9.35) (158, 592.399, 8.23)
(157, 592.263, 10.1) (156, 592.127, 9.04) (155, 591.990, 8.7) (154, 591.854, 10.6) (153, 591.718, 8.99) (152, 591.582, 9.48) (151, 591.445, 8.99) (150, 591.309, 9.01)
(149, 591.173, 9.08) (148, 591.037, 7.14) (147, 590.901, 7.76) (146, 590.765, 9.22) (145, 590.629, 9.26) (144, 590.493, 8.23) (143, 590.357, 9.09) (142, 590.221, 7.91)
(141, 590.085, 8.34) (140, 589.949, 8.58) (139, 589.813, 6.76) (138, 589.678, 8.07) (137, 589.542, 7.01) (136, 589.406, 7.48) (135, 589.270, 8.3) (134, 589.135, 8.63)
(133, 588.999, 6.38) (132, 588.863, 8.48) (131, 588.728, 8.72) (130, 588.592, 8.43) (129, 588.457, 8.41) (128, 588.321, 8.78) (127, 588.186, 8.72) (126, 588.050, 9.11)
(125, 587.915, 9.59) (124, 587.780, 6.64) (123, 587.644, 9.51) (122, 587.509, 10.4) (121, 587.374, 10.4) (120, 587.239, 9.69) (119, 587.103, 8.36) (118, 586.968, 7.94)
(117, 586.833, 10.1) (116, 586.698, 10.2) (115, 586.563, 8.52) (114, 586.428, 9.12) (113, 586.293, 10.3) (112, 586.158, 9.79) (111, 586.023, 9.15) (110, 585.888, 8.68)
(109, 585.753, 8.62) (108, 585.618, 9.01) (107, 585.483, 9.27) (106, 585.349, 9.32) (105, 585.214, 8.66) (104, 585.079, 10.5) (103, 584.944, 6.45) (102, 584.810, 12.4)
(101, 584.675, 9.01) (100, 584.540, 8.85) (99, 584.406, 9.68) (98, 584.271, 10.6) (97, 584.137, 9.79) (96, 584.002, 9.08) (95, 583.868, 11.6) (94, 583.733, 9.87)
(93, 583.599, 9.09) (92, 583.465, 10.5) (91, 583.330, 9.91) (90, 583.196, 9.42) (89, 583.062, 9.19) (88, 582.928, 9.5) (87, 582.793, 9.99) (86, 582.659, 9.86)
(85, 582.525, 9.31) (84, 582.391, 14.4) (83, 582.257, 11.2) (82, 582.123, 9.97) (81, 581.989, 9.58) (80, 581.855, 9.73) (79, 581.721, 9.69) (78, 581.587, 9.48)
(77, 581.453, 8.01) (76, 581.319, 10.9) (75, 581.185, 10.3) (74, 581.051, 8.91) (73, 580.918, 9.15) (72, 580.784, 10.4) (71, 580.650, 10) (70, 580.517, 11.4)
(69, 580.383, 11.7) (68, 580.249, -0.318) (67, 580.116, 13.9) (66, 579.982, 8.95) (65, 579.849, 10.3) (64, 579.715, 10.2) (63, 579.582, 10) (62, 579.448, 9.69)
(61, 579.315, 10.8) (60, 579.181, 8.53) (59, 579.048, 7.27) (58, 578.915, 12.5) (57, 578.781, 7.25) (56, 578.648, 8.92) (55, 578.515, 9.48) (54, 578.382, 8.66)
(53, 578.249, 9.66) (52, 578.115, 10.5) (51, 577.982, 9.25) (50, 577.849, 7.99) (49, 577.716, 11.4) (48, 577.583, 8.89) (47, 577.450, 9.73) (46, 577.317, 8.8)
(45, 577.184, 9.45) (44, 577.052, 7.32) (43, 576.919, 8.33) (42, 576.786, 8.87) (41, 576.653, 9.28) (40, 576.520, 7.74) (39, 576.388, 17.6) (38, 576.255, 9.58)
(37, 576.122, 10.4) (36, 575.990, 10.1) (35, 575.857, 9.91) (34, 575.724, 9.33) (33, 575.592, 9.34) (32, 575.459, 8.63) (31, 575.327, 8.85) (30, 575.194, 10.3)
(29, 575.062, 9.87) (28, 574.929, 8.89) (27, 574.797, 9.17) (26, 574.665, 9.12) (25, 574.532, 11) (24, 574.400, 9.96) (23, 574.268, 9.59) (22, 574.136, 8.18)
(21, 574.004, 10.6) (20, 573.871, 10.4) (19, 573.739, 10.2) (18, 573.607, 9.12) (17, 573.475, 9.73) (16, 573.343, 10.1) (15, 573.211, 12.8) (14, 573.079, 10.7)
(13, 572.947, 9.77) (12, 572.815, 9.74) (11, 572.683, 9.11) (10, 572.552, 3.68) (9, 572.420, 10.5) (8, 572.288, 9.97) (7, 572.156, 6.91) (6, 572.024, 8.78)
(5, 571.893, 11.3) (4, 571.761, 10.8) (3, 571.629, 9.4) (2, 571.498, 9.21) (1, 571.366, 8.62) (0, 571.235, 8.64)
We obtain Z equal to 0.0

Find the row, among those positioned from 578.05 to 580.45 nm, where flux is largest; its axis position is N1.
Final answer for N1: 580.116 nm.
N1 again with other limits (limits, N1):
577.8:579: 578.915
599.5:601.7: 600.640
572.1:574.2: 573.211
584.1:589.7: 584.810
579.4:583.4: 582.391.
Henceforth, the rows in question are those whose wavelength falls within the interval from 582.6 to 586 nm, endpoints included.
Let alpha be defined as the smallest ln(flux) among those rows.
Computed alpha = 1.86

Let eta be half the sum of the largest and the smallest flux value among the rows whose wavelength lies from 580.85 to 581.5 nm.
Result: 9.5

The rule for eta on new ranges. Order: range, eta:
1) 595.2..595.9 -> 9.3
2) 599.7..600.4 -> 9.4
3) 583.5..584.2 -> 10.3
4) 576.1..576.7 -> 12.7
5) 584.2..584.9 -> 10.6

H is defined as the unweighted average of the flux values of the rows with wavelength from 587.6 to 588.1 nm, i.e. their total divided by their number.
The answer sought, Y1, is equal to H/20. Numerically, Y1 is 0.436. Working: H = 8.7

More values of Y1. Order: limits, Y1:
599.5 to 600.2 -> 0.451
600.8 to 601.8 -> 0.476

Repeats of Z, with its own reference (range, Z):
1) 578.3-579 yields -0.3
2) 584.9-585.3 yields -0.9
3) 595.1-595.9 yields -0.2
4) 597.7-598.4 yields 0.1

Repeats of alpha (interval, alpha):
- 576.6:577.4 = 1.99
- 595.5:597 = 2.16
